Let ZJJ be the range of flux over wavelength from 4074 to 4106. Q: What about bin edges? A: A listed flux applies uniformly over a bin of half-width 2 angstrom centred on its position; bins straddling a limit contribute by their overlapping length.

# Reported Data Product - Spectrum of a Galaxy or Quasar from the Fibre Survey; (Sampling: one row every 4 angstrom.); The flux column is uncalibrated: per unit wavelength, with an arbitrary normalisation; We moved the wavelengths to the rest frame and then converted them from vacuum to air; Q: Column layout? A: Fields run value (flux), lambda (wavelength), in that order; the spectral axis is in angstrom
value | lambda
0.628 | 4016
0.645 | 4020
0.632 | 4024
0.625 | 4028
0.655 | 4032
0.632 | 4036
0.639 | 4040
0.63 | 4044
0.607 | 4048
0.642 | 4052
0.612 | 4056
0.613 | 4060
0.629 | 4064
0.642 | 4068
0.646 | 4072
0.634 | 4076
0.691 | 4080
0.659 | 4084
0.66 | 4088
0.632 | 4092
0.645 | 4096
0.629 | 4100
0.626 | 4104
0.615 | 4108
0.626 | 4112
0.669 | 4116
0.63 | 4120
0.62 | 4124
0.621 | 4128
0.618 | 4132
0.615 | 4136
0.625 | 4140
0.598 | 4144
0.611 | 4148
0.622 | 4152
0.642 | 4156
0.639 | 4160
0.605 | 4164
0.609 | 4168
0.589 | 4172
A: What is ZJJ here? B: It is 0.065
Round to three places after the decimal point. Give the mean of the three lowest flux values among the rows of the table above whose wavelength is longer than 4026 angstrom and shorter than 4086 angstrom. 0.611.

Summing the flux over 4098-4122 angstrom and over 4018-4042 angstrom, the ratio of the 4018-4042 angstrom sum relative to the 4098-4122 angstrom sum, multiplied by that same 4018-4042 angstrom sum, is 3.86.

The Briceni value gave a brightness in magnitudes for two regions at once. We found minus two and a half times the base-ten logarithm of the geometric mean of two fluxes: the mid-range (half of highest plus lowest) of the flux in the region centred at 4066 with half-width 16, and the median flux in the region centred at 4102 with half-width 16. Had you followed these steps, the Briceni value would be 0.483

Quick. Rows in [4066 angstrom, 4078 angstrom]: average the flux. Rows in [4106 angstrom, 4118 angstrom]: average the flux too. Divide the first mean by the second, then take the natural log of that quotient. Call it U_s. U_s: 0.01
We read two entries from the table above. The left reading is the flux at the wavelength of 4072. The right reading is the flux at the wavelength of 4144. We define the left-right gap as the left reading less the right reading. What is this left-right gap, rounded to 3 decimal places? 0.048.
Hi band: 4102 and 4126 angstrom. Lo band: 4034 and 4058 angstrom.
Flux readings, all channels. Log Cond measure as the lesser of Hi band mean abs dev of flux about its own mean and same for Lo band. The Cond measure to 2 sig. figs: 0.012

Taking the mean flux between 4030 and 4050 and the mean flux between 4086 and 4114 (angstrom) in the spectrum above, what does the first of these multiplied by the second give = 0.401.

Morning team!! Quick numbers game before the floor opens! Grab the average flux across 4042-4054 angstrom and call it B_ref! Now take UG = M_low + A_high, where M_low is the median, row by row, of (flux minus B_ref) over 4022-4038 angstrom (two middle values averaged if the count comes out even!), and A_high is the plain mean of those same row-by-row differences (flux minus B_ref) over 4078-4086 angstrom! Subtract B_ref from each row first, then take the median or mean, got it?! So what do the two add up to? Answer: 0.054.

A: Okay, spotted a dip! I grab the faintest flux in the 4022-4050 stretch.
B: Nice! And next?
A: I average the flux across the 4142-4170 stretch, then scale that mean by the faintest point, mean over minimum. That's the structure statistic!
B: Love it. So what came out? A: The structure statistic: 1.02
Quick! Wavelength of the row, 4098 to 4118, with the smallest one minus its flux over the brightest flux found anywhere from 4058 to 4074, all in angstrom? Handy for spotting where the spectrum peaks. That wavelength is 4116 angstrom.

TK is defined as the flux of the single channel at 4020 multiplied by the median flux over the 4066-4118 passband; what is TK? 0.414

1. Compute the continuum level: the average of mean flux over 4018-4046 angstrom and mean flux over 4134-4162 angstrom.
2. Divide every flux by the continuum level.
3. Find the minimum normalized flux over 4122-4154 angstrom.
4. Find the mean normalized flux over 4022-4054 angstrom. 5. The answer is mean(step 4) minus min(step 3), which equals 0.055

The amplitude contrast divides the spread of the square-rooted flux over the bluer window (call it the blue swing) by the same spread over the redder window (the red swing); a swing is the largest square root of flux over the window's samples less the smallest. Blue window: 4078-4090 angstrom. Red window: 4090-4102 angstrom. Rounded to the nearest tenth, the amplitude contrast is 1.9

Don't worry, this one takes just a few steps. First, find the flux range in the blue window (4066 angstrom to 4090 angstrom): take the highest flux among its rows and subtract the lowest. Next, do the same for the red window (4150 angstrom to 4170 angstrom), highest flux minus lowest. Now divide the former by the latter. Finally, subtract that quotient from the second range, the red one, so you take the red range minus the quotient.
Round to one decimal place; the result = -1.5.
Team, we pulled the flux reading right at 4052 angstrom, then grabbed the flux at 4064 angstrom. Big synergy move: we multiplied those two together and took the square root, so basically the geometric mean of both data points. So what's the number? 0.6355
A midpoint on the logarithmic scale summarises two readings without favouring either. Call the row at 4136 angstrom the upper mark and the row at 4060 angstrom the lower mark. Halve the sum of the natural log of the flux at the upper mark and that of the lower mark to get -0.49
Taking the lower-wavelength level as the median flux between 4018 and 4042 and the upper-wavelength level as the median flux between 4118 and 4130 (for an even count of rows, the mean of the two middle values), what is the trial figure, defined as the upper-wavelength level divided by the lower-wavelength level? 0.98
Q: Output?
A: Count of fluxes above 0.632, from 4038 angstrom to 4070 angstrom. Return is 3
